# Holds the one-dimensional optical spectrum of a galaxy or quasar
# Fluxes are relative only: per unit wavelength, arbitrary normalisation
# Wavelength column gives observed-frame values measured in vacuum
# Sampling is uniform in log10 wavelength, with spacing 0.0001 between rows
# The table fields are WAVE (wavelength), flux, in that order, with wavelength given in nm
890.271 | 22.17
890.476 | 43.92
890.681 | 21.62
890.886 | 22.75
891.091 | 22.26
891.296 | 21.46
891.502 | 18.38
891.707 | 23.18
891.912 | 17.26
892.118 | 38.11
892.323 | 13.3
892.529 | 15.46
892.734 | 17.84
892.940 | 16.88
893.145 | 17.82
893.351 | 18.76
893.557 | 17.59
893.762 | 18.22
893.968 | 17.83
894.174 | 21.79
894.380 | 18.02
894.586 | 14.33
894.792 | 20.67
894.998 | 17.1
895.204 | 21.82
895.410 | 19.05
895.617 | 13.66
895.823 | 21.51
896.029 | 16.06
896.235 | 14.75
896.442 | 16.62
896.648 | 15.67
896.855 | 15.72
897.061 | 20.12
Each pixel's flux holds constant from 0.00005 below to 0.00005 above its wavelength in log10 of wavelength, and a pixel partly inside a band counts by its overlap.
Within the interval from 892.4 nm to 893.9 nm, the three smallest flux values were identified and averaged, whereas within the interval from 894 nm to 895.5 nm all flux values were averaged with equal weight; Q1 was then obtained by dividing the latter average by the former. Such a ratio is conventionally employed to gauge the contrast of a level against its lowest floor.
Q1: 1.14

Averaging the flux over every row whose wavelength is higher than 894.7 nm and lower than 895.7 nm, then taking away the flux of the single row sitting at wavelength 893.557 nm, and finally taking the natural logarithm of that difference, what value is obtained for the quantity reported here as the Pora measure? -0.1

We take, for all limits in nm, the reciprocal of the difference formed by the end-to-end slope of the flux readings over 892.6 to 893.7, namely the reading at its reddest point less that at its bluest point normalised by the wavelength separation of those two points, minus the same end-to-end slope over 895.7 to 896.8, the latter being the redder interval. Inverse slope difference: 0.15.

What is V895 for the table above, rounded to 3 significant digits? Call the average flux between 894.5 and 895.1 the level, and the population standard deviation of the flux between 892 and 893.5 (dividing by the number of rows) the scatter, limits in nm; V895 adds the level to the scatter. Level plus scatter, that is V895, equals 25.1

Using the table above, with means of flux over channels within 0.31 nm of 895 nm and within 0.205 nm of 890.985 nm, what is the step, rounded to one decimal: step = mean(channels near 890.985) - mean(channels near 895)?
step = 2.6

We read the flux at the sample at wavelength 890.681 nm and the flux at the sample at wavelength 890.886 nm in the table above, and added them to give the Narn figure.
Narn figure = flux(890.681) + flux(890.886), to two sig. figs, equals 44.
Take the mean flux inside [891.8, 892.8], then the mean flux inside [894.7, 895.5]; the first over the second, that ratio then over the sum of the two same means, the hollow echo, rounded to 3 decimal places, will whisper 0.026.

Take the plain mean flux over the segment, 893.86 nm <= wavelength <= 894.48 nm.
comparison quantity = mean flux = 19.2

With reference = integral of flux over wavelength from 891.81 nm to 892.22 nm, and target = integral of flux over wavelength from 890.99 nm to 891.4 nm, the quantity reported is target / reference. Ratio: 0.79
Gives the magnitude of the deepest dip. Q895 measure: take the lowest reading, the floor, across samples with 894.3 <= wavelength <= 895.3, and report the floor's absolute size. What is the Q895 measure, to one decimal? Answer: 14.3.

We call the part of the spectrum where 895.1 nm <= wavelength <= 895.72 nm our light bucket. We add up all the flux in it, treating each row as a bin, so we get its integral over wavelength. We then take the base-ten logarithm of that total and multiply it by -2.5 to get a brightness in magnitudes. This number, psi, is -2.63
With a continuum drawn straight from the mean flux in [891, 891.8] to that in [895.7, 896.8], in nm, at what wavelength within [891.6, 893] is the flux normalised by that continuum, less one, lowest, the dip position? 892.323 nm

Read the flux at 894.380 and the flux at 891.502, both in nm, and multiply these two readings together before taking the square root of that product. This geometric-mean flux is 18.2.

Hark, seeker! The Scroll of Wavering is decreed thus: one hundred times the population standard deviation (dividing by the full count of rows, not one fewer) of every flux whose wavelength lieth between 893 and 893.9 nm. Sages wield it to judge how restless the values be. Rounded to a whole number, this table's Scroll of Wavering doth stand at 44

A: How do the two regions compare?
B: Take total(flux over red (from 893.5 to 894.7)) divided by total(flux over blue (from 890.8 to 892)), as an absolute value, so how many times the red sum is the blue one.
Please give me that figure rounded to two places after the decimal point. 0.86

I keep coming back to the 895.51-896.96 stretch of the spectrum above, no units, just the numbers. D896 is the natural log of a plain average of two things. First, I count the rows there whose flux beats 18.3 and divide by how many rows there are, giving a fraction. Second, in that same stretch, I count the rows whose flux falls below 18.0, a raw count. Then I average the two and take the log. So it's 1.1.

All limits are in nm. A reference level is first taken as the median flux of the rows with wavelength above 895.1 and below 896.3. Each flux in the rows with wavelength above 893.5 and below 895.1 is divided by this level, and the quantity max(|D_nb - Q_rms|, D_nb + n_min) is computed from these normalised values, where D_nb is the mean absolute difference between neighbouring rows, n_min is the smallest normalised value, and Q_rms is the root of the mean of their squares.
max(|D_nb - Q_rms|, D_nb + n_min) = 1.00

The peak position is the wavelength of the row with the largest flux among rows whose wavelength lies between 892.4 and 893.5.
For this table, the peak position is 893.351 nm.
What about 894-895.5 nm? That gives 895.204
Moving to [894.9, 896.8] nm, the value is 895.204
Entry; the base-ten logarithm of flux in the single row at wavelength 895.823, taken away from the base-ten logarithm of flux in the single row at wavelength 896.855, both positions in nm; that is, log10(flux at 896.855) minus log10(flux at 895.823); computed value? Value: -0.14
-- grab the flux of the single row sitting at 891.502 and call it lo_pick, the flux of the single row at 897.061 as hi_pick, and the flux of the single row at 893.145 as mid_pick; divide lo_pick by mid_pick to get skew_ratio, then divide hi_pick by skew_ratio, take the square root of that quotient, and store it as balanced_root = 4.4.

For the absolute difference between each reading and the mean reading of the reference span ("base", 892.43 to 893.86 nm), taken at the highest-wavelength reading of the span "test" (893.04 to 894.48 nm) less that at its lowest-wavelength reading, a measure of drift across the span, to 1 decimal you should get 0.2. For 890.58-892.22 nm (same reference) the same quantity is 16.5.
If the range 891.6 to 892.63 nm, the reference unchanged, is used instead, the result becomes -3.6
